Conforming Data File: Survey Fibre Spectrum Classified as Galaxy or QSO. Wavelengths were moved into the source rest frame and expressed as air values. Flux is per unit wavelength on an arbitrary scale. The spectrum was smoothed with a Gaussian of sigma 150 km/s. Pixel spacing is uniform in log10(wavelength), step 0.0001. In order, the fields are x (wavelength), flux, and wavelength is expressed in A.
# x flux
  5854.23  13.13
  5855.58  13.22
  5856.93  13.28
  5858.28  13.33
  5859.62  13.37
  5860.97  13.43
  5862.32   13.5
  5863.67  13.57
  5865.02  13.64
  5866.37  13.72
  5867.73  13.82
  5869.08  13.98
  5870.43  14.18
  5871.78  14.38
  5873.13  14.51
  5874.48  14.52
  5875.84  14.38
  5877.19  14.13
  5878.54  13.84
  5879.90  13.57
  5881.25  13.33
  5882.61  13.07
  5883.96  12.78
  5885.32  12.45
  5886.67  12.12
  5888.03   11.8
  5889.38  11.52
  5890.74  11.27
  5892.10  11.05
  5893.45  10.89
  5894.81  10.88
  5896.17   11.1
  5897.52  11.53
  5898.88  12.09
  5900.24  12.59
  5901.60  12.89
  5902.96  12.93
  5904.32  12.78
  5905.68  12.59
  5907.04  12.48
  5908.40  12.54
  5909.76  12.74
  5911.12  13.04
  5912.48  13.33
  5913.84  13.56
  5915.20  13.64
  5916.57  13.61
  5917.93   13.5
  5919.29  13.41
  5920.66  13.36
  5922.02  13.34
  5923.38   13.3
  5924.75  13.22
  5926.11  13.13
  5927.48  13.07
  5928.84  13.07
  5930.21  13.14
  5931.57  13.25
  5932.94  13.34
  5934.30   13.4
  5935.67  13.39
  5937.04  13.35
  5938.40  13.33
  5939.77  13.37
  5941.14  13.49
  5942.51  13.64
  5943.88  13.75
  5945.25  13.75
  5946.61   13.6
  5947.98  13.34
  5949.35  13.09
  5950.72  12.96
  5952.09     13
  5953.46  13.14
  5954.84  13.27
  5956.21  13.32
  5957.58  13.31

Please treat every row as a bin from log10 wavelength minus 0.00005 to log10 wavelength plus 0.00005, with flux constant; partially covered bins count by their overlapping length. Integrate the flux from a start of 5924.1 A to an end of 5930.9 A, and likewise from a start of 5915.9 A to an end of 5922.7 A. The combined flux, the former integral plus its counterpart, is 181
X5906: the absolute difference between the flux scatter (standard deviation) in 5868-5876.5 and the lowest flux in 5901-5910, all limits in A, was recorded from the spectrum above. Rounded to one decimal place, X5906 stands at 12.3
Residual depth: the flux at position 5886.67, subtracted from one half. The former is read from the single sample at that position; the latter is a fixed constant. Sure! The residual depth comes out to -11.6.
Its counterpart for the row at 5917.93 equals -13.0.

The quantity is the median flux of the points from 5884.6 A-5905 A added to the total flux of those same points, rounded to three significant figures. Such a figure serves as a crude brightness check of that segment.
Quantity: 190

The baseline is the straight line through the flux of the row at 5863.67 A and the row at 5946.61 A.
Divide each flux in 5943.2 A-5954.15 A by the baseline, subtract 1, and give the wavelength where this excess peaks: 5943.88 A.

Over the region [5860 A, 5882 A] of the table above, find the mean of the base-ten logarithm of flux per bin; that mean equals 1.14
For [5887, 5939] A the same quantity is 1.10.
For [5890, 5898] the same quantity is 1.05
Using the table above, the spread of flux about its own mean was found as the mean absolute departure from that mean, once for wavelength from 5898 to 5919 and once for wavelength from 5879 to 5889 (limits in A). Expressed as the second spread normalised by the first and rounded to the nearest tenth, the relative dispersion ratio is 1.3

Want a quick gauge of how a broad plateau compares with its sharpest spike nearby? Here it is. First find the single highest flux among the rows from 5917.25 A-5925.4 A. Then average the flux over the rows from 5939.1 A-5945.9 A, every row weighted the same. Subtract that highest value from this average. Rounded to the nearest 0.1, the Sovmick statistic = 0.1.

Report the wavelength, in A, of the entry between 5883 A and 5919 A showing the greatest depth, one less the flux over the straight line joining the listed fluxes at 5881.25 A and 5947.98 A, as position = 5894.81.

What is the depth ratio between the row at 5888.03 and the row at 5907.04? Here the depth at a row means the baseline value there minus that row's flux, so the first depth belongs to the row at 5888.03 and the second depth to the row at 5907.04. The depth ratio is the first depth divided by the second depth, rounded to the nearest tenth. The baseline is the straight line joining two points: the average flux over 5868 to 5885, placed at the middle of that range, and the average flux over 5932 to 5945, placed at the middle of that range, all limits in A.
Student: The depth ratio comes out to 1.7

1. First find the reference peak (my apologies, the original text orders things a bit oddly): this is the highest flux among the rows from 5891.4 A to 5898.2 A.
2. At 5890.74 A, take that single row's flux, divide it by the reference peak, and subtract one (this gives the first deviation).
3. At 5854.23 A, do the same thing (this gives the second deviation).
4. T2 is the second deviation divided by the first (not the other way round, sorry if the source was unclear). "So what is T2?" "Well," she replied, -6.2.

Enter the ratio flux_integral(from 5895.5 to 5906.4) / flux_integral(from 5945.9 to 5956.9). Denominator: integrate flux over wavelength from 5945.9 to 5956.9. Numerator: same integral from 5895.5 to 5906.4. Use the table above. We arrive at 0.92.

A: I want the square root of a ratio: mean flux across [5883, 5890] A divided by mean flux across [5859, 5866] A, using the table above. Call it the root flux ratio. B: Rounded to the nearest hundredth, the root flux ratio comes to 0.95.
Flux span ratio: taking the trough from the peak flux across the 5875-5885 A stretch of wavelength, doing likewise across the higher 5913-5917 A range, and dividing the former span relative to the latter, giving 20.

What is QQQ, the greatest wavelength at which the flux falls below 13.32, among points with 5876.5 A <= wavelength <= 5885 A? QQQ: 5883.96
